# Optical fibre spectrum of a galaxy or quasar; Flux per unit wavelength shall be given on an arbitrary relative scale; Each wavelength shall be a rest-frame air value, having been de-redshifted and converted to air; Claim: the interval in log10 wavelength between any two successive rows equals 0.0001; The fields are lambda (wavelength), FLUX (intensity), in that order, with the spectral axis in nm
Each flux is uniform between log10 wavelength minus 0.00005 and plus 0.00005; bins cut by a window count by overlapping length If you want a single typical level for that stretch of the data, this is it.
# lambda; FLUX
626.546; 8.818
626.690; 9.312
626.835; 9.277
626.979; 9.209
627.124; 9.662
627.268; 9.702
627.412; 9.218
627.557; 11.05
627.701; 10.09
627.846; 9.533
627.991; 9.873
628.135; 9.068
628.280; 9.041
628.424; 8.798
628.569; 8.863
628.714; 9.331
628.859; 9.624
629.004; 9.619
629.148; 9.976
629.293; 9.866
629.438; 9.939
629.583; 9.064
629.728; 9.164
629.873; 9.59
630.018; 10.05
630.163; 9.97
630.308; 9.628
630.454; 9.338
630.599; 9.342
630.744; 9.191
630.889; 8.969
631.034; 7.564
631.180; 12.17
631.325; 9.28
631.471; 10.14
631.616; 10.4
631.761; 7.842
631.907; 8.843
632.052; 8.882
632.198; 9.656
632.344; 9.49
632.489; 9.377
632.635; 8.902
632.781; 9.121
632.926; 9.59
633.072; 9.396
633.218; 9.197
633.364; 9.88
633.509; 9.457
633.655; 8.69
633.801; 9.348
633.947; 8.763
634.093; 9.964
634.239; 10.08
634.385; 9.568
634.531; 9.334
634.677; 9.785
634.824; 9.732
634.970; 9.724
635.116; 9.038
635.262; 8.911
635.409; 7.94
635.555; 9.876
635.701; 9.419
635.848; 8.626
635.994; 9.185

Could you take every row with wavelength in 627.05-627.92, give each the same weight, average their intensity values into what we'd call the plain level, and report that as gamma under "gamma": 9.9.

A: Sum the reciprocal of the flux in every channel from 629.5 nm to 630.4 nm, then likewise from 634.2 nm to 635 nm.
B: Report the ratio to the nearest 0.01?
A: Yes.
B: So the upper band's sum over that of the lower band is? 0.99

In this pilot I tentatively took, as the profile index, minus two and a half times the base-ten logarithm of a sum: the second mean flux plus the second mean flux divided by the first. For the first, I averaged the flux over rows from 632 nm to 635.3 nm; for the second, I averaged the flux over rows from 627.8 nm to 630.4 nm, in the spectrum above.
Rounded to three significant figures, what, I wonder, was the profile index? -2.55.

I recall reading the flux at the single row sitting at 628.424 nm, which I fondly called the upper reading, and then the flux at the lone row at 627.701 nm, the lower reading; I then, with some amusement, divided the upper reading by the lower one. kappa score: 0.87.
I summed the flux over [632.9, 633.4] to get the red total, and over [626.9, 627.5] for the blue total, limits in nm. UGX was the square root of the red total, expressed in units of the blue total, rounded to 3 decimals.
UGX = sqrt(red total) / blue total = 0.163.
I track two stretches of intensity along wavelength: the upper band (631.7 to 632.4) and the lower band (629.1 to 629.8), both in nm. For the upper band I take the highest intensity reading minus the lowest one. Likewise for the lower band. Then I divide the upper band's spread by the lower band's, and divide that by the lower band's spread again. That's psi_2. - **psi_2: 2.2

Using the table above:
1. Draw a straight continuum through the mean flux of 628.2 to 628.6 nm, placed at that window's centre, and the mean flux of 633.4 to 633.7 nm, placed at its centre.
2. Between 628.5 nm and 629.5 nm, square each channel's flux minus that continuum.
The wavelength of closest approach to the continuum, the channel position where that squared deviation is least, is 628.569 nm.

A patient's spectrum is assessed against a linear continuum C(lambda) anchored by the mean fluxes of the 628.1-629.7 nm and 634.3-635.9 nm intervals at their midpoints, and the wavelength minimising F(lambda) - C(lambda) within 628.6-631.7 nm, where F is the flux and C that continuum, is 631.034 nm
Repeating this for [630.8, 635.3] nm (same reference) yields 631.034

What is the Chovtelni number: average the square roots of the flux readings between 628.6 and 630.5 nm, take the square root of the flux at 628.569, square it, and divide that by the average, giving 2.86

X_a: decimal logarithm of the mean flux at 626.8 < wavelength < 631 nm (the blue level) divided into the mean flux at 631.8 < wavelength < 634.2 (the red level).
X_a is -0.011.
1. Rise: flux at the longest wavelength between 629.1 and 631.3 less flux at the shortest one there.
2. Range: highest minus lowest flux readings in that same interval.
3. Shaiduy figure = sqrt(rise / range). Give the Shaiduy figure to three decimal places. 0.690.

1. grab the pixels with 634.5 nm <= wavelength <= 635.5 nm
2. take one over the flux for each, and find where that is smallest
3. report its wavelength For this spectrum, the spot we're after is 634.677 nm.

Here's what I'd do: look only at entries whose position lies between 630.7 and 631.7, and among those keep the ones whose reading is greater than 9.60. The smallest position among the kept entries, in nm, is 631.180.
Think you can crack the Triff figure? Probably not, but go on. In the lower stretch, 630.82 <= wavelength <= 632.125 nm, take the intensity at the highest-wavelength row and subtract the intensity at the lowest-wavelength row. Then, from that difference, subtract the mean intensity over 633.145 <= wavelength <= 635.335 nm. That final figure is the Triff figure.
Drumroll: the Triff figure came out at -9.5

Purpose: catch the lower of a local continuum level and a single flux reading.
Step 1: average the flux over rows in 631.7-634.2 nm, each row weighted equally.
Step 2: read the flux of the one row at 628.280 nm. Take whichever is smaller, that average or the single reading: 9.04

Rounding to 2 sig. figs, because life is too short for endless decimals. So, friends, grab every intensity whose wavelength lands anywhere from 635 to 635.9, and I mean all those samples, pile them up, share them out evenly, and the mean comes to 9.0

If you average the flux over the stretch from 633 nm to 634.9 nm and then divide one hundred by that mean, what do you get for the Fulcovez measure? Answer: 10.6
